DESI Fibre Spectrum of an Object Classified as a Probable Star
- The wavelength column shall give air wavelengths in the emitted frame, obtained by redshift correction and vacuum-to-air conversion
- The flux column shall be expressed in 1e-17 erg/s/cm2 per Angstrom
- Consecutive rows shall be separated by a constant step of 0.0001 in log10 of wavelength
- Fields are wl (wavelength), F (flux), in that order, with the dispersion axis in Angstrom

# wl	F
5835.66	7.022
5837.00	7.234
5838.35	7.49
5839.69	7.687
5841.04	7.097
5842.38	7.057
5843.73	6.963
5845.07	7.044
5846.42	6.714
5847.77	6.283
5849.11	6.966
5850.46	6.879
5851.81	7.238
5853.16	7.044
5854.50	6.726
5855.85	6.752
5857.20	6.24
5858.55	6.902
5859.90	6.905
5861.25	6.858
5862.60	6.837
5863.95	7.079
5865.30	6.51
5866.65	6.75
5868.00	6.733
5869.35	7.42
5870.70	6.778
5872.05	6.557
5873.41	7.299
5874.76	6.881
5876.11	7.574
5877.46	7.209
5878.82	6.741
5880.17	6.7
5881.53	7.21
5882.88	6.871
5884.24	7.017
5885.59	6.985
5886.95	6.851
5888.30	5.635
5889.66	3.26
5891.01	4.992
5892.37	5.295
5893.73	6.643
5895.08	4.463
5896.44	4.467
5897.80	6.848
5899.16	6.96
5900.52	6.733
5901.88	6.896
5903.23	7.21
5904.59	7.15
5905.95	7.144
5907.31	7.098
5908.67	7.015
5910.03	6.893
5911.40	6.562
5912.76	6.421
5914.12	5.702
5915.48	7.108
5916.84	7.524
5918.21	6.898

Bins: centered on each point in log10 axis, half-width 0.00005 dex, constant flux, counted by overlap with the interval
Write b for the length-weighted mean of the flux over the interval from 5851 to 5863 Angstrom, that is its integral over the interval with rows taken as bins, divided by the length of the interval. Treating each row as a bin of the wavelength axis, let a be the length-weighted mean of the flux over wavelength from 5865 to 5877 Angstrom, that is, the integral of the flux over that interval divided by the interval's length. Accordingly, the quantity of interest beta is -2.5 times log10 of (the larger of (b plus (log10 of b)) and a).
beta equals -2.212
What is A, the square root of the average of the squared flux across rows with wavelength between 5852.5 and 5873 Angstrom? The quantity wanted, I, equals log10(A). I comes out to 0.83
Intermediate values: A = 6.8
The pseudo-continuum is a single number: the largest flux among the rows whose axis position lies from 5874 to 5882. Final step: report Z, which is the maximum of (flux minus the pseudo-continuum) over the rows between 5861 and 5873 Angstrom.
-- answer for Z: -0.2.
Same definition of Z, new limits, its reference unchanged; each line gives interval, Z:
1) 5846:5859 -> -0.3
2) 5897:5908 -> -0.4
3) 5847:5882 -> 0.0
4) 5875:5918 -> 0.0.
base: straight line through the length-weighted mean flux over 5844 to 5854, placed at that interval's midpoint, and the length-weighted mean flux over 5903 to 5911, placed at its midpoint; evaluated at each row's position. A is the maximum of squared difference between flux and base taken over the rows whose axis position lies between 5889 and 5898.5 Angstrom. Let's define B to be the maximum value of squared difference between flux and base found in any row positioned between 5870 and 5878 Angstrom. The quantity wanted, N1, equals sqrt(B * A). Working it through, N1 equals 2.3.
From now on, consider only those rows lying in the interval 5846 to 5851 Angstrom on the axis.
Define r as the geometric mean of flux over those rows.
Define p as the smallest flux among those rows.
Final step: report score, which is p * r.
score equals 42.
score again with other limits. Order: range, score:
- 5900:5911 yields 47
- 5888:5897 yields 16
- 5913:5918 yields 38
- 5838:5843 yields 52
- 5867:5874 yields 46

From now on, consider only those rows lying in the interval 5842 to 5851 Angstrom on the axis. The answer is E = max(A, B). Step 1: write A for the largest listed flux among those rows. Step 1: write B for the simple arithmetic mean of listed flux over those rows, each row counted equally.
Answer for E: 7.06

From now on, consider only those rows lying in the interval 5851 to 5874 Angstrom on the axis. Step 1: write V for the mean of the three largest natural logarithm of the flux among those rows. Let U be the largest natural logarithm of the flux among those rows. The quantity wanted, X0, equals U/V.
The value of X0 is 1.007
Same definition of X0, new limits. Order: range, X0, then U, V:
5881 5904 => 1.005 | 1.98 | 1.97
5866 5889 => 1.010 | 2.02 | 2.01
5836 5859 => 1.014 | 2.04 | 2.01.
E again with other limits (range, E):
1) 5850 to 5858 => 7.24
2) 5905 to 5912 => 7.14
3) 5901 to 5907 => 7.21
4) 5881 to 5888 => 7.21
